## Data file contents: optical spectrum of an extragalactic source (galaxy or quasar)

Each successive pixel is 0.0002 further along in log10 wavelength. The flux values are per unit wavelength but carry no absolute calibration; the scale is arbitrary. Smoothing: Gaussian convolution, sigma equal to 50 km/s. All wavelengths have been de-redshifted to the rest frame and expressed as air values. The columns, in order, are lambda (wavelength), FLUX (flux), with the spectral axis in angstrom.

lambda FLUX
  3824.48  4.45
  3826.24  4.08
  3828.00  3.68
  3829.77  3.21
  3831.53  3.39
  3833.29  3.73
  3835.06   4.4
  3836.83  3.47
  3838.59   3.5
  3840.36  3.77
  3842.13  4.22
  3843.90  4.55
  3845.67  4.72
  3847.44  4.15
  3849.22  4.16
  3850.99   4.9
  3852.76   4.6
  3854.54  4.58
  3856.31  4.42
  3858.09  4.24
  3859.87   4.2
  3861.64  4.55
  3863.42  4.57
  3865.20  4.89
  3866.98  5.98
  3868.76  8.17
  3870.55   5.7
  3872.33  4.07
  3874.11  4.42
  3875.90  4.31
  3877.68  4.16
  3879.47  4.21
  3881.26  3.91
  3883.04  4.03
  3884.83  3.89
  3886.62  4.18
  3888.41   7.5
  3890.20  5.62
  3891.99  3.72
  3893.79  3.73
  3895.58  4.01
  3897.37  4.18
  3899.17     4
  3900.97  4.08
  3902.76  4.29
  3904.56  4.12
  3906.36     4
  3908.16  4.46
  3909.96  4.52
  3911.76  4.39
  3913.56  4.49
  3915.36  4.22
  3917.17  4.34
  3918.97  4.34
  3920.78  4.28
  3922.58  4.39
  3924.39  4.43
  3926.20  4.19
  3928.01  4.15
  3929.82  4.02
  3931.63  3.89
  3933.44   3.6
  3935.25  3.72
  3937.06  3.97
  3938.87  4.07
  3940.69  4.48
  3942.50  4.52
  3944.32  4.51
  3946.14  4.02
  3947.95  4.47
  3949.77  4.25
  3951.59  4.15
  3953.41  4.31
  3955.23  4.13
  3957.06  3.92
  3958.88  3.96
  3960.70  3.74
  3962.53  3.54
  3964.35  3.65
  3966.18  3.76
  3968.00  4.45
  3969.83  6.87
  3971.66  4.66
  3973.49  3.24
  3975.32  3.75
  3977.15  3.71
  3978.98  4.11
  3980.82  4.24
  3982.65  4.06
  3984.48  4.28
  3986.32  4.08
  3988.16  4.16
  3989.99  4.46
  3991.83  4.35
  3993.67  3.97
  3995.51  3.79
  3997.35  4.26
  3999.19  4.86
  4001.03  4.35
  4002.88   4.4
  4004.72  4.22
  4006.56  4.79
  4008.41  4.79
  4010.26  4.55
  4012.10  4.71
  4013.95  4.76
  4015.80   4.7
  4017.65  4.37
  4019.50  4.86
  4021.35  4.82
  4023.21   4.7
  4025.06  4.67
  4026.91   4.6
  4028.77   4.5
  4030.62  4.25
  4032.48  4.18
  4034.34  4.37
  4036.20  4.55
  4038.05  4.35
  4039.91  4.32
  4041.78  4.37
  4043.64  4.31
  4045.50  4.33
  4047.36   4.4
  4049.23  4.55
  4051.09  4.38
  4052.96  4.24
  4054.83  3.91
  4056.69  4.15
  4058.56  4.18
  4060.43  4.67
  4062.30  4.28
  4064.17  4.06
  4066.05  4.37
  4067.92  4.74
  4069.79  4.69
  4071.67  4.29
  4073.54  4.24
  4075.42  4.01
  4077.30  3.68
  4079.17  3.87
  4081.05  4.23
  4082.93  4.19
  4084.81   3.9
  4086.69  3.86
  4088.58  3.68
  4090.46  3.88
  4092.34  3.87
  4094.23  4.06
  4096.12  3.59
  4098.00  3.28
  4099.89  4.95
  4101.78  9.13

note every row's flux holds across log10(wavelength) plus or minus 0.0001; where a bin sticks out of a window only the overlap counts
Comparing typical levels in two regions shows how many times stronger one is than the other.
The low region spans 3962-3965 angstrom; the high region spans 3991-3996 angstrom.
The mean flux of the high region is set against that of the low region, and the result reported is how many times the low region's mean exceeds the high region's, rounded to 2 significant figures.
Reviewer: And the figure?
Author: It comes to 0.89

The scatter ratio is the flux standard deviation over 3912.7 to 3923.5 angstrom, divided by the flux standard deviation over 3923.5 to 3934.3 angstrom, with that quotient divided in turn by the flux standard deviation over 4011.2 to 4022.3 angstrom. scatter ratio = 2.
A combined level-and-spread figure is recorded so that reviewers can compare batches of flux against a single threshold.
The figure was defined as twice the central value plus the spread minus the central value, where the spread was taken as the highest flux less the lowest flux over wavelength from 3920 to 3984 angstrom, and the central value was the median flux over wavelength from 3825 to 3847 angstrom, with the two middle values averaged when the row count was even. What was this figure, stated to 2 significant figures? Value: 7.4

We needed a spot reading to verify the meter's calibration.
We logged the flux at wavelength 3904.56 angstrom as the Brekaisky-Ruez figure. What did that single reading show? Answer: 4.12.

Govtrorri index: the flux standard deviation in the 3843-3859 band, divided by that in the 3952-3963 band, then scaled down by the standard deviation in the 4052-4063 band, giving 4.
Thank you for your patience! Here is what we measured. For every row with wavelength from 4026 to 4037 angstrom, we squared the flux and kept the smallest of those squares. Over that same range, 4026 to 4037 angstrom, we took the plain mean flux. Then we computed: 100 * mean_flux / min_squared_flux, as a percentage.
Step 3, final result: 25.2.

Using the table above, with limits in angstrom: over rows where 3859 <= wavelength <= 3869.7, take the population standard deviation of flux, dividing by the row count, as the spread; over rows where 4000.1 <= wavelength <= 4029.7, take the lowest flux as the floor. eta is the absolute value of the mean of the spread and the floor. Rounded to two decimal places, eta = 2.79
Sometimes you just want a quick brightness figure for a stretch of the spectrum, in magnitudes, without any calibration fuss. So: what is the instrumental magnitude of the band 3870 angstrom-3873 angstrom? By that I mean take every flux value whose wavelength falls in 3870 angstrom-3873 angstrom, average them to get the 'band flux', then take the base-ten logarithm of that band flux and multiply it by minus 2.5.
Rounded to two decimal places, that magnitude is -1.72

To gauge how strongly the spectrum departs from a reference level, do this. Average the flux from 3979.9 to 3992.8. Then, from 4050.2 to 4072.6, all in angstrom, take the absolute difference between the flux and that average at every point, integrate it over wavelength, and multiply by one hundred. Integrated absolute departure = 454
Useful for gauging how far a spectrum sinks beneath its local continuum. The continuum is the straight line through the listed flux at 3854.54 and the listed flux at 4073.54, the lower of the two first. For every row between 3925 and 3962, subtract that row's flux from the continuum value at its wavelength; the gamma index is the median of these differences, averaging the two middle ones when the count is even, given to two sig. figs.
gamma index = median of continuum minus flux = 0.35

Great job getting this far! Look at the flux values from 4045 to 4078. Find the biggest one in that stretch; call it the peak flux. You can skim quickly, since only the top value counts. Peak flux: 4.74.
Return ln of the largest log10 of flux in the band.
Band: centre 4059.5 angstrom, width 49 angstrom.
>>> -0.39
